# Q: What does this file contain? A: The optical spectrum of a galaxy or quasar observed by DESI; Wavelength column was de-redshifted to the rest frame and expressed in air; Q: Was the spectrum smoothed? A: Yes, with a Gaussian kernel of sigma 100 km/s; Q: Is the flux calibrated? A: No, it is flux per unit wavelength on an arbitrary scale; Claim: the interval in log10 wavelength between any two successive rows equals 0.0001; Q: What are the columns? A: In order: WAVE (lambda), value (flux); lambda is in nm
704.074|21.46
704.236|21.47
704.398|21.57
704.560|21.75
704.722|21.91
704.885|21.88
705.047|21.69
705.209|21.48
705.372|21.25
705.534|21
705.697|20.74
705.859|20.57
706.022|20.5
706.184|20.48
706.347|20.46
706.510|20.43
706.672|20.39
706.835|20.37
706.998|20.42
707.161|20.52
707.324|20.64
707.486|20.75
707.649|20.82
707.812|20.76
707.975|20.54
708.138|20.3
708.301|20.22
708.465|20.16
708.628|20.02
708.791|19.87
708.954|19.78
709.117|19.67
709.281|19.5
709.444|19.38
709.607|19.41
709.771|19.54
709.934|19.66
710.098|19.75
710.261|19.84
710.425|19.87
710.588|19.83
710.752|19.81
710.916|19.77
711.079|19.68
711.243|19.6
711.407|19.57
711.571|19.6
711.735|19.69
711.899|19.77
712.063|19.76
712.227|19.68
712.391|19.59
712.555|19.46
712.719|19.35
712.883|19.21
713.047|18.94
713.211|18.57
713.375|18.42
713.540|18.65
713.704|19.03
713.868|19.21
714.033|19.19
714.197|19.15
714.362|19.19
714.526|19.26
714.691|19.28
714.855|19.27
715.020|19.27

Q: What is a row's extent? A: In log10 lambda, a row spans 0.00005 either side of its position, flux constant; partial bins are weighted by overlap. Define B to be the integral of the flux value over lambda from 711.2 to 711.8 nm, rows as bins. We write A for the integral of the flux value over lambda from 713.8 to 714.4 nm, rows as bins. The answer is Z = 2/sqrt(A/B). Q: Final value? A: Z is 2.02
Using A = 11.5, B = 11.8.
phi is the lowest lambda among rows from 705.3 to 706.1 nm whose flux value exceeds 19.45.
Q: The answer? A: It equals 705.372 nm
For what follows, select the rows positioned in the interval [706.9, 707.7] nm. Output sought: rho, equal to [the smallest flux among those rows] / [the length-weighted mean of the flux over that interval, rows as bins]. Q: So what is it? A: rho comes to 0.990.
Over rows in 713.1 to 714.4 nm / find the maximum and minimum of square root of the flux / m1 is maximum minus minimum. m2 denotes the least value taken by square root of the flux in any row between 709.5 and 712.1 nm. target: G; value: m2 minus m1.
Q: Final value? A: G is 4.31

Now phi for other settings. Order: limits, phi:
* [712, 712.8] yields 712.063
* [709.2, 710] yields 709.281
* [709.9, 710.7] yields 709.934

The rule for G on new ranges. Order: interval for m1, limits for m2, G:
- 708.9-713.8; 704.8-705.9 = 4.37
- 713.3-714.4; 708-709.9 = 4.31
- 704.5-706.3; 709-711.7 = 4.25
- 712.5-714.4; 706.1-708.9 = 4.34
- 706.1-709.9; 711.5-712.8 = 4.24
